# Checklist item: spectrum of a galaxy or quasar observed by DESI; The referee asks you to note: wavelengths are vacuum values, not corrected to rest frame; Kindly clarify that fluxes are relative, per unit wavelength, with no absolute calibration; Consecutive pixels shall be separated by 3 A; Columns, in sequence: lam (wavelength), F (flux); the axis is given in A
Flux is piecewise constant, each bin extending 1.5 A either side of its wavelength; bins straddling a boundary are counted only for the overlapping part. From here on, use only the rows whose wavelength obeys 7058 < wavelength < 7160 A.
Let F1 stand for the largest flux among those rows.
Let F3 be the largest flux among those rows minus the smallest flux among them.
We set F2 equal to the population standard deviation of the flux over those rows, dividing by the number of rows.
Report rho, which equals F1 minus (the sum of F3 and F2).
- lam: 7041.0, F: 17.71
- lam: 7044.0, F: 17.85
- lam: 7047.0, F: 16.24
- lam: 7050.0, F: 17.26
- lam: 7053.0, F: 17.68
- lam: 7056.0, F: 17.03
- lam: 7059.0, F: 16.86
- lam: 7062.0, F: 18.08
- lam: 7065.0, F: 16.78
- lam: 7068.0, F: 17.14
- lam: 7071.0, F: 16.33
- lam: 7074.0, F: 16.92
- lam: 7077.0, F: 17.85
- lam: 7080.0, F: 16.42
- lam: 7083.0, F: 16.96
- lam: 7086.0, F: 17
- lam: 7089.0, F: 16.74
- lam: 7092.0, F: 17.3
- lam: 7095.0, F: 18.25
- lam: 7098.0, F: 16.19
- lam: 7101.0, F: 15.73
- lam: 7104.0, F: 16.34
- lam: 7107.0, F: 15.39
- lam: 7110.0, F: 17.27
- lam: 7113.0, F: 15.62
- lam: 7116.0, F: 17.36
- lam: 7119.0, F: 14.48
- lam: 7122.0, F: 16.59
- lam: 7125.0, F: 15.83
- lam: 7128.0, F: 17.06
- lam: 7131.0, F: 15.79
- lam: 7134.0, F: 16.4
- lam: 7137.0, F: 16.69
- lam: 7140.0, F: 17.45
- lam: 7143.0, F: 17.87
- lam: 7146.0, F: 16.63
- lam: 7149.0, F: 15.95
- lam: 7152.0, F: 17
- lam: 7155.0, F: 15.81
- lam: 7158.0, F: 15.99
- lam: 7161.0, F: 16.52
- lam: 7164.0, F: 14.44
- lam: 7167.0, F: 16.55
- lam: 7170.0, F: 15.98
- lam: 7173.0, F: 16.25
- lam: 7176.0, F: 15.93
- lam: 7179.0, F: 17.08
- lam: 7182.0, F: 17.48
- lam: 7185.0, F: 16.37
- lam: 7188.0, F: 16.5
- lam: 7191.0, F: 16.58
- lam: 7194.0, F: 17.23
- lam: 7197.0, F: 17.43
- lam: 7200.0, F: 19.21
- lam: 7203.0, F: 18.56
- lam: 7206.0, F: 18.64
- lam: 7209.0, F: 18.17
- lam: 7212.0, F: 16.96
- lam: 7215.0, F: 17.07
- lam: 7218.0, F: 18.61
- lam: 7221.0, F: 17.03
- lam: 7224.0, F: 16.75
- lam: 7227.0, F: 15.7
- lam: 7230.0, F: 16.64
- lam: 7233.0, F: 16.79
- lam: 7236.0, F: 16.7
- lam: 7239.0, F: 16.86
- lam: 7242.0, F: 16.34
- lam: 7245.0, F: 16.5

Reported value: 13.7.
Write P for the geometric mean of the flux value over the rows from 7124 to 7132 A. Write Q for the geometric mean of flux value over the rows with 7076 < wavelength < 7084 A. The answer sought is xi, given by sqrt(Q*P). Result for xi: 16.6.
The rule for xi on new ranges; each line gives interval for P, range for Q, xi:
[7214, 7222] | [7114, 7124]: 16.8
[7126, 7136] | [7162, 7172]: 16.0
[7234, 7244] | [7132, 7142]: 16.7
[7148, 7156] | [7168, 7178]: 16.1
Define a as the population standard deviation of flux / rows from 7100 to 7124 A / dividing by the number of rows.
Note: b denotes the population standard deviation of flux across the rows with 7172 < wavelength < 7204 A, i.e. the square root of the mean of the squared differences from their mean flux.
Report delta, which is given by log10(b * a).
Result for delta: -0.06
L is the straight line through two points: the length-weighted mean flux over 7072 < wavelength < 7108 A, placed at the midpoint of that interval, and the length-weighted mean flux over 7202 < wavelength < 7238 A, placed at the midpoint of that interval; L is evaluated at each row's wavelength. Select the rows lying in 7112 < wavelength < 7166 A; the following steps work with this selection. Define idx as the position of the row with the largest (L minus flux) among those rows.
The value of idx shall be 7164.0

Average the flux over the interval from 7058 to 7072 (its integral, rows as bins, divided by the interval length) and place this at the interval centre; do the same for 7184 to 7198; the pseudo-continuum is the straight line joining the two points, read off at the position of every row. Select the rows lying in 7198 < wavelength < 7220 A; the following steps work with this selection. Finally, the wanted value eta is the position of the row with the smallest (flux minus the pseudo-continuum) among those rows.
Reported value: 7212.0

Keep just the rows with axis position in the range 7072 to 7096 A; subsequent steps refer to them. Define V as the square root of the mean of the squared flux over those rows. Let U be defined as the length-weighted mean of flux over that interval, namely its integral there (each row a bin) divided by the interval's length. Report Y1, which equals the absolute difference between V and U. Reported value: 0.05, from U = 17.1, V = 17.2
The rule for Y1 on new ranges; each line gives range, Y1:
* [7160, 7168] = 0.12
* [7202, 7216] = 0.01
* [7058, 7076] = 0.02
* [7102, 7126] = 0.03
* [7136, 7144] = 0.00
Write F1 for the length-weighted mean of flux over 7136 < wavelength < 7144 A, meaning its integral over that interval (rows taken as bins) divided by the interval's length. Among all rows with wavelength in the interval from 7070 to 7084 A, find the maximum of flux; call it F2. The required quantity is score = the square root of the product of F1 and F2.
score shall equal 17.6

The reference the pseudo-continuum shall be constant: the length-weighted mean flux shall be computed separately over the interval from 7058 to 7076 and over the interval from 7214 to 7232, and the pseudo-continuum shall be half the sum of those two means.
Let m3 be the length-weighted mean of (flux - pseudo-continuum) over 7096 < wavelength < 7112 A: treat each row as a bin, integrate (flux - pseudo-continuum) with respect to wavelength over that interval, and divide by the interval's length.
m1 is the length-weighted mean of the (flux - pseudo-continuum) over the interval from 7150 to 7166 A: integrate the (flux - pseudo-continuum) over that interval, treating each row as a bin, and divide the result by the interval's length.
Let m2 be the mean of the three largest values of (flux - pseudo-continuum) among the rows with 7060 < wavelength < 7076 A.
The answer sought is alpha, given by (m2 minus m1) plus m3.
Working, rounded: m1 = -1.0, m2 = 0.4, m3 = -0.77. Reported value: 0.6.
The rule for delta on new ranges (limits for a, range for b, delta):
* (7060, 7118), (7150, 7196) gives -0.26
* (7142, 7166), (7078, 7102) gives -0.17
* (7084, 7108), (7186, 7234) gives -0.09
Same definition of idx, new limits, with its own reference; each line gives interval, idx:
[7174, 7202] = 7176.0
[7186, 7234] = 7227.0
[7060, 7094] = 7071.0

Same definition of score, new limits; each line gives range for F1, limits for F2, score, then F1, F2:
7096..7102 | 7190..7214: 17.6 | 16.2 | 19.21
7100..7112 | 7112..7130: 16.8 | 16.2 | 17.36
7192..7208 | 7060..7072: 18.1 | 18.2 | 18.08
